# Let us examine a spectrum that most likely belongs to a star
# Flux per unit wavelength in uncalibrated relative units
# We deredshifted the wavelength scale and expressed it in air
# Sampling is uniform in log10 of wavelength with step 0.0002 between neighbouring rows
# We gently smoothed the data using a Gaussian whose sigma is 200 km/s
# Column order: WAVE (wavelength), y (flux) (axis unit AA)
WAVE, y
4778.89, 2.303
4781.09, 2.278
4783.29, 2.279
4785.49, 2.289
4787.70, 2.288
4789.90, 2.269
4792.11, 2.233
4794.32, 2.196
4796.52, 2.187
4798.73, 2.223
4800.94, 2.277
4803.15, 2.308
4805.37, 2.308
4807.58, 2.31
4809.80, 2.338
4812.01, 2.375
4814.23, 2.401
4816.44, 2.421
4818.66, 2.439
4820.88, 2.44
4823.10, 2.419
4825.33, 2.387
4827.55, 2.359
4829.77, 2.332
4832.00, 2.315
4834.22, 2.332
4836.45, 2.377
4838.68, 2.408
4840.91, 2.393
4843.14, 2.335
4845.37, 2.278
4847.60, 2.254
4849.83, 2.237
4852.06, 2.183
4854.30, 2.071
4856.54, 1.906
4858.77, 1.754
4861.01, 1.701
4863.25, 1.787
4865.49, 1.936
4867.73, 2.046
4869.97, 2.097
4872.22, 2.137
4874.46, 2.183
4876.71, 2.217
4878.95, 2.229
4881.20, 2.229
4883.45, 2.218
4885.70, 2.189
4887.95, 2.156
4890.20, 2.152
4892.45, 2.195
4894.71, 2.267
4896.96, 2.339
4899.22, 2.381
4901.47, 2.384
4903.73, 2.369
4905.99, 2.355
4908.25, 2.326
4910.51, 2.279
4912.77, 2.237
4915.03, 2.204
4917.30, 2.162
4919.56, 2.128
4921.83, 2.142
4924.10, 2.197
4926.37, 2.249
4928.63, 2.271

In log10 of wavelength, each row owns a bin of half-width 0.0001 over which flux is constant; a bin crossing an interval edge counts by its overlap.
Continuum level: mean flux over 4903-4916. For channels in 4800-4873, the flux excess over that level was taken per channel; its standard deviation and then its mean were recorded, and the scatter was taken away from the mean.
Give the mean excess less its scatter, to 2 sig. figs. -0.27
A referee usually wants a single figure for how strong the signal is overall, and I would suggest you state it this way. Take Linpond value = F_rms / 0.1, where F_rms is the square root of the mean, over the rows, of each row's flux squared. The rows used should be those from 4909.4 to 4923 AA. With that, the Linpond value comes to 21.9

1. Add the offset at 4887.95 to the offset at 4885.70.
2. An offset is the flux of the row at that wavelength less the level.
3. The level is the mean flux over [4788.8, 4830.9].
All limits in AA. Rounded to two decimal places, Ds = -0.31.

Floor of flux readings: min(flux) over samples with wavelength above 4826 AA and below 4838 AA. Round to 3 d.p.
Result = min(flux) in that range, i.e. 2.315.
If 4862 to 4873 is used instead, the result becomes 1.787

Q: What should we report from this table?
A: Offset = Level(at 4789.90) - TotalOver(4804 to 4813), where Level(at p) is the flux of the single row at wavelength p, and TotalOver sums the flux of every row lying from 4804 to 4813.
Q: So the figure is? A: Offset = -7.06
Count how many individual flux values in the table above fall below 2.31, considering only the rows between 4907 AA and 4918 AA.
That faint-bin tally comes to 4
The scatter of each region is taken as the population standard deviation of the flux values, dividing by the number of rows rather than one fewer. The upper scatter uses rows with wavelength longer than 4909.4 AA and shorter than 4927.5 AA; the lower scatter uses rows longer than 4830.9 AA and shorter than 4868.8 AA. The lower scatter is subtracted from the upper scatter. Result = -0.18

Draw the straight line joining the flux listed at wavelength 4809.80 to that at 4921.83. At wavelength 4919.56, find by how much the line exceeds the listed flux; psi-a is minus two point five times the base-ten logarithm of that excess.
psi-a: 4.4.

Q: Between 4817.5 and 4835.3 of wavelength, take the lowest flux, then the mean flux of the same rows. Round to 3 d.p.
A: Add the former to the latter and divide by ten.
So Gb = 0.469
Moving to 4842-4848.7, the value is 0.454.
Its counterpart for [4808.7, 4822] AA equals 0.474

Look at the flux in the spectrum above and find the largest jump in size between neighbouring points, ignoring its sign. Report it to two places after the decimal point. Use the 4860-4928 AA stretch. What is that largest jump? 0.15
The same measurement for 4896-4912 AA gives 0.05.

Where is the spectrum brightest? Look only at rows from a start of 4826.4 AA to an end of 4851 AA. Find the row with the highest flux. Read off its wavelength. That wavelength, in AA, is 4838.68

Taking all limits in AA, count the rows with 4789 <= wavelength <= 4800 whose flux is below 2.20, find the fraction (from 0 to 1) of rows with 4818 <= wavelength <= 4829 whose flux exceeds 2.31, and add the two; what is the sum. 3.0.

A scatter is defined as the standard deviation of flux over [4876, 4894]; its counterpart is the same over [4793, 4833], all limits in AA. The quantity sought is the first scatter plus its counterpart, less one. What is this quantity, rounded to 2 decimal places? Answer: -0.89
